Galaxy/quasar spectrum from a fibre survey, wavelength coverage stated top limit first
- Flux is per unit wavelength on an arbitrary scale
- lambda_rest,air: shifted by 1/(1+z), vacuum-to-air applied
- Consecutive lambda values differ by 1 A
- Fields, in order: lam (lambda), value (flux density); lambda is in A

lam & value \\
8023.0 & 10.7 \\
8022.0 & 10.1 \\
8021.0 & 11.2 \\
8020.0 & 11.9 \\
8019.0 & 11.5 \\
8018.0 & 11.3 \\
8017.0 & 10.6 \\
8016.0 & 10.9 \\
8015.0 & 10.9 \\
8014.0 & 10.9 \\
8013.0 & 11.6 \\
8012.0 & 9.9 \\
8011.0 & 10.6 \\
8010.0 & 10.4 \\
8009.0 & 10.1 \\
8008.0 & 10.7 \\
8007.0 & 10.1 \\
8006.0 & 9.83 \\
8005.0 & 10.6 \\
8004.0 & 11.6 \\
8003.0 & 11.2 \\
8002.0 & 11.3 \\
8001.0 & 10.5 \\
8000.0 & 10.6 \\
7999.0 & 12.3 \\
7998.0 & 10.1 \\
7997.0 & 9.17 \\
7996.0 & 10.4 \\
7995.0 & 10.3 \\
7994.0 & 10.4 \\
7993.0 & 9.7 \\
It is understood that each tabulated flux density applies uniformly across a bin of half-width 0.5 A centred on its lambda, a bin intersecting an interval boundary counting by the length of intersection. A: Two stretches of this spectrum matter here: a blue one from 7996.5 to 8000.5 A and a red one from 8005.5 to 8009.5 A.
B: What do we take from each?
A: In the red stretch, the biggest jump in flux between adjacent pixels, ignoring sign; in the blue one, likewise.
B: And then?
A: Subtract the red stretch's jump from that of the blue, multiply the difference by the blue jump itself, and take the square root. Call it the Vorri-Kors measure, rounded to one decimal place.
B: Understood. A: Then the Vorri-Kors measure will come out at 1.9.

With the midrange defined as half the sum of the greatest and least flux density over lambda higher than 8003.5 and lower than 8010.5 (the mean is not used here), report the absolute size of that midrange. 10.7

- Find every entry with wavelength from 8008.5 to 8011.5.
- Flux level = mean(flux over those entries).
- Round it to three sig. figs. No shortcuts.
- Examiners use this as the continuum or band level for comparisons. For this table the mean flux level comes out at 10.4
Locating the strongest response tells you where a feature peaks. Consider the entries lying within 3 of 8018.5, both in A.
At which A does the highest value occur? 8020.0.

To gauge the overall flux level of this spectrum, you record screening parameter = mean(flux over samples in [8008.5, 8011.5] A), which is 10.4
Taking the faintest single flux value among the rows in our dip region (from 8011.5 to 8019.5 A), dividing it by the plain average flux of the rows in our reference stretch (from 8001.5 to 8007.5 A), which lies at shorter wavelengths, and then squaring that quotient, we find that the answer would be 0.845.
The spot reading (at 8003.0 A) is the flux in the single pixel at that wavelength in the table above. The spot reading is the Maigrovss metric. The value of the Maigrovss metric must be 11.2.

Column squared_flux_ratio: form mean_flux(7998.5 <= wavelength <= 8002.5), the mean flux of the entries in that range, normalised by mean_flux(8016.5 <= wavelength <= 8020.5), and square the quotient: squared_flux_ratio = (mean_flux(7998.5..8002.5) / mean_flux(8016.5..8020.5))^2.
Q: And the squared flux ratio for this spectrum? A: 0.97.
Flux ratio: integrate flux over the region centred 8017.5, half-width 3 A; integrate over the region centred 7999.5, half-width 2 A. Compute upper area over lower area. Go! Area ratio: 1.54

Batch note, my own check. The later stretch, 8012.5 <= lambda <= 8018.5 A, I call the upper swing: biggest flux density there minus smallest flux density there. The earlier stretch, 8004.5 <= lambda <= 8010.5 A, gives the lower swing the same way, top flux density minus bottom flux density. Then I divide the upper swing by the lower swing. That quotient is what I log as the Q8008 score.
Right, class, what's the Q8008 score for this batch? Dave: 1.1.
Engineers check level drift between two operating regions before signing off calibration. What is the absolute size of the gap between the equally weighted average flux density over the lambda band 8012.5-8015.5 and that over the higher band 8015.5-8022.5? 0.1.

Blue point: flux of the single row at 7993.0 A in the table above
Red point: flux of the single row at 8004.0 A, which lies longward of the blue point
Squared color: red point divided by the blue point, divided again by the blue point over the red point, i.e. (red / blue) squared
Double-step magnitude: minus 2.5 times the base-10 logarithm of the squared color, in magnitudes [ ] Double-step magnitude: -0.39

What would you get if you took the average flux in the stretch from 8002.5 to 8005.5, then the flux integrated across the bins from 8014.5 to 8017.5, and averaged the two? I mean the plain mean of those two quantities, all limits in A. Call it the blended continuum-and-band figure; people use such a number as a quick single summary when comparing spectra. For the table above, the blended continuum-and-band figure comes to 21.8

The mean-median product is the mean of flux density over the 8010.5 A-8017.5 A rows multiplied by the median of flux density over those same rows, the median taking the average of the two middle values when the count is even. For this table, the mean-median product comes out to 117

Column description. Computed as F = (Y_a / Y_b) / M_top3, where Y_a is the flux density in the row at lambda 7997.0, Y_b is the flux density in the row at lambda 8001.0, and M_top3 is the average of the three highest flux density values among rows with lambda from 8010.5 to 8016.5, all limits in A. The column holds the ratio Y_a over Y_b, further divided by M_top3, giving 0.078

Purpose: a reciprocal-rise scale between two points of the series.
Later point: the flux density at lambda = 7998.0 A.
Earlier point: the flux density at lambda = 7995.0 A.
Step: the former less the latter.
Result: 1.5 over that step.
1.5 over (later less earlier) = -7.5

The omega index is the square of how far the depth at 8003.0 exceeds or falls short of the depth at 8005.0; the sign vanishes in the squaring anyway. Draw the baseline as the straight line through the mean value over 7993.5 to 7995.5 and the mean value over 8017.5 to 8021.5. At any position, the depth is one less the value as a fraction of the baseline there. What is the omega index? 0.0041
